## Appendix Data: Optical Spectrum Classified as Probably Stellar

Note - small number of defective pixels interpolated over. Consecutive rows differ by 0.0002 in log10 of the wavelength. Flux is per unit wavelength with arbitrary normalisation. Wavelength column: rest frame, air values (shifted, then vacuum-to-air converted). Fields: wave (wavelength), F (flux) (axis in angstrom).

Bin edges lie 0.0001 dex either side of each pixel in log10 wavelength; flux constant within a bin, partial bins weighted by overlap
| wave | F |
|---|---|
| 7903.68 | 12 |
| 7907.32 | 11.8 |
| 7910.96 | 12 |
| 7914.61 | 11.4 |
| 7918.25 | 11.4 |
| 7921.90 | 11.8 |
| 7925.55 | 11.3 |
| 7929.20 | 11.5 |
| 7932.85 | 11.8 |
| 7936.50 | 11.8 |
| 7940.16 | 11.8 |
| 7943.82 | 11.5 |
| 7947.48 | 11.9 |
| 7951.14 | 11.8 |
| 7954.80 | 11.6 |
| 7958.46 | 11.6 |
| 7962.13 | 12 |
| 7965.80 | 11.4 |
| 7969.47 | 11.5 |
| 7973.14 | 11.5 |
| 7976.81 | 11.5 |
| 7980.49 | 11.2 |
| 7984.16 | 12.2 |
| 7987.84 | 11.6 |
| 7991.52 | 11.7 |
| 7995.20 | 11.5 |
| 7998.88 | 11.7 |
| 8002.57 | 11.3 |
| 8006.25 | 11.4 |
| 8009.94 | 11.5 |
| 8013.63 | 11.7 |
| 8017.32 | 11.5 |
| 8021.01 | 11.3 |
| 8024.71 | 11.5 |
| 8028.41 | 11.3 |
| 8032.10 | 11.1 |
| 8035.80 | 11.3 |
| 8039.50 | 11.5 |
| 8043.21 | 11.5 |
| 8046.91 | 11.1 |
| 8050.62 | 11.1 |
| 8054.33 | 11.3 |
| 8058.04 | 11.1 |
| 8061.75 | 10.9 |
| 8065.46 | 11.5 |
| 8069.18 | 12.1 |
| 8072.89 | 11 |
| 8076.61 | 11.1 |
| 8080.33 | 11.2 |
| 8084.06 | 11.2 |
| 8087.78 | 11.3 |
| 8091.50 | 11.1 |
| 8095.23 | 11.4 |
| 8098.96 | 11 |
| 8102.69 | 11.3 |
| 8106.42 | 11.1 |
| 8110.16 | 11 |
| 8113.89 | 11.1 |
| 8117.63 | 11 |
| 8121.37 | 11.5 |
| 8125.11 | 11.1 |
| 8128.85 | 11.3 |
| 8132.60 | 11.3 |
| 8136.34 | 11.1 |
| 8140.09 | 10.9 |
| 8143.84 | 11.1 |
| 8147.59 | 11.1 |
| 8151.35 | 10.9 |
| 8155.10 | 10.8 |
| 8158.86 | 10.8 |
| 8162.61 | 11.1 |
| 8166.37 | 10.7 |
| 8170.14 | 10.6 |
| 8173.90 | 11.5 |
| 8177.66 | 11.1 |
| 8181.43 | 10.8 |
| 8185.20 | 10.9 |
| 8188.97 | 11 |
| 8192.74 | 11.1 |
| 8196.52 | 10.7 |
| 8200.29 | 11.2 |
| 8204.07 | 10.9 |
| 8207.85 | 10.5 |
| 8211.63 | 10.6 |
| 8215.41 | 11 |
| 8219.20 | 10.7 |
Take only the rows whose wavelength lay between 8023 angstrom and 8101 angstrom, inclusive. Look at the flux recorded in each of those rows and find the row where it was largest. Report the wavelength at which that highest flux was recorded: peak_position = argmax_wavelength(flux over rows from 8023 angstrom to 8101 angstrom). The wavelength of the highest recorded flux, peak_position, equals 8069.18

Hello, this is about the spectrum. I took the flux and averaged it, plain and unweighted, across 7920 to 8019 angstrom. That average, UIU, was 11.61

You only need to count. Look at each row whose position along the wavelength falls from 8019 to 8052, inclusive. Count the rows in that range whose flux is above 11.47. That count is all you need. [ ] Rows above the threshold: 3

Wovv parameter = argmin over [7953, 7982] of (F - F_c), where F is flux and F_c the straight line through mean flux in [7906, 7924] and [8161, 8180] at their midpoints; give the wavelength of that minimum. 7980.49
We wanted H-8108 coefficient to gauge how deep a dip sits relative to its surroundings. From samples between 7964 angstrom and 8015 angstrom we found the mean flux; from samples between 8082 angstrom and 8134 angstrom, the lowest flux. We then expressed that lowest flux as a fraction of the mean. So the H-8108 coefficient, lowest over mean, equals 0.952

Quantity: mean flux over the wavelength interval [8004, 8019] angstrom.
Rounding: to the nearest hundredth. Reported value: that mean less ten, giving 1.52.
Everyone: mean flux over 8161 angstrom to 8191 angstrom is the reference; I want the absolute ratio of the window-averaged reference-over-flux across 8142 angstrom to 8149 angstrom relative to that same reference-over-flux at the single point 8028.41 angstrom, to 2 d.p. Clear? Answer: 1.02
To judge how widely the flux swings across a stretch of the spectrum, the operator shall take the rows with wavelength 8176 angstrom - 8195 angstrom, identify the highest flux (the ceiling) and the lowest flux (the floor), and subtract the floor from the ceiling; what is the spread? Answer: 0.30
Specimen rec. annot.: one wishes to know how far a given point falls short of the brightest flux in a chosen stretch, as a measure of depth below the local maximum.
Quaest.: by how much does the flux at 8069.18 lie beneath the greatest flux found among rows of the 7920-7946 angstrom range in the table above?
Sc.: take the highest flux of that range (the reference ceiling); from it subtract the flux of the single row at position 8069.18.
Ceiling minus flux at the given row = -0.30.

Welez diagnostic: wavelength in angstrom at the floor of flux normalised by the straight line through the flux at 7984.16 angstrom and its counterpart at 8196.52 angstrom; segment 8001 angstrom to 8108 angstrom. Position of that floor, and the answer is 8061.75 angstrom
